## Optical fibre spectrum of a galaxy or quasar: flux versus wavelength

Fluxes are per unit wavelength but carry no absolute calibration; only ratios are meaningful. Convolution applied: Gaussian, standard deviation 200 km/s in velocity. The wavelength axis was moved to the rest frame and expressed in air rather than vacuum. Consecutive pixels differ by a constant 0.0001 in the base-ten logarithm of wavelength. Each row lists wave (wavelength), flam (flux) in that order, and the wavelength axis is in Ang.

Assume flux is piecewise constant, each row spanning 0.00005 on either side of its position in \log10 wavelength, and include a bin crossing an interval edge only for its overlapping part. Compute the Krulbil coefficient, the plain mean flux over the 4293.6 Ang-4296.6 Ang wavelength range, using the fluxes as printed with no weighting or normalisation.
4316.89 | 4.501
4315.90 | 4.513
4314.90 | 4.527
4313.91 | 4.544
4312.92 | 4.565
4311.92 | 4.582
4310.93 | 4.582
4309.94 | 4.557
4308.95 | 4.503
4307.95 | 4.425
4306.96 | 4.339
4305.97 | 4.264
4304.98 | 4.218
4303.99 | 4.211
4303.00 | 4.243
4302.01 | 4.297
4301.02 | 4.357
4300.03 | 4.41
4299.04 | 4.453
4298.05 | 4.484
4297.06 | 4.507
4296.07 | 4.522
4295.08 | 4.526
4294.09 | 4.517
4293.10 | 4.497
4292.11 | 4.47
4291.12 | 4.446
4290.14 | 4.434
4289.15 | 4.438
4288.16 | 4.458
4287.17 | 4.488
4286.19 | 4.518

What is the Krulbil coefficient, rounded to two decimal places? 4.52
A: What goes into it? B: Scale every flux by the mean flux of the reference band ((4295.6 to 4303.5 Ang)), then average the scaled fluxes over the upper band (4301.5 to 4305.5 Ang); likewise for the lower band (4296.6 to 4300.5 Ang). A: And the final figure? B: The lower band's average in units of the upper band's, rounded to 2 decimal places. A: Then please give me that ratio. 1.05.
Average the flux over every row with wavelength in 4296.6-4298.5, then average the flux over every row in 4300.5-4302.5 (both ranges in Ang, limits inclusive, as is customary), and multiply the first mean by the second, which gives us 19.5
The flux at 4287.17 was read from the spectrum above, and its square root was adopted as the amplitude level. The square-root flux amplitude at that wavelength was 2.12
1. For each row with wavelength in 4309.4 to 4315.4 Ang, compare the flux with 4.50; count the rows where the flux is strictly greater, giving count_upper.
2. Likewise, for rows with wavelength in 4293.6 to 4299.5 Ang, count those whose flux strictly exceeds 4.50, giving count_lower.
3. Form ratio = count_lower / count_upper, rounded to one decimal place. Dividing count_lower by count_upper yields 0.7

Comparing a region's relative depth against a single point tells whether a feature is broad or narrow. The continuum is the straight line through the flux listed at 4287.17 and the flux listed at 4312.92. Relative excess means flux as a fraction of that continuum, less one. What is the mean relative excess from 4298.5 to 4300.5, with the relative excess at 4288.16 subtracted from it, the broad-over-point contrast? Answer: -0.01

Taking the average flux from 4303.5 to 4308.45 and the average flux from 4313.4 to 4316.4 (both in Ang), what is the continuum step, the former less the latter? -0.24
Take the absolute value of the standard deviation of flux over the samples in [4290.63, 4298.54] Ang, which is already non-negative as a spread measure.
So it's 0.03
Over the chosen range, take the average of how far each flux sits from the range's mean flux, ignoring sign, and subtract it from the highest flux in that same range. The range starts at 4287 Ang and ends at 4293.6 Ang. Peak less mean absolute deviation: 4.48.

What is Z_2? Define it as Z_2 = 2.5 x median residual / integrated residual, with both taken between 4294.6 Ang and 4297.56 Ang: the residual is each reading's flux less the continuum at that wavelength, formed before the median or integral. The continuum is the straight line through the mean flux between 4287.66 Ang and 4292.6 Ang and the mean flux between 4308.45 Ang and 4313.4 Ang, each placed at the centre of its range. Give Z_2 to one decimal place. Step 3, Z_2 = 0.9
